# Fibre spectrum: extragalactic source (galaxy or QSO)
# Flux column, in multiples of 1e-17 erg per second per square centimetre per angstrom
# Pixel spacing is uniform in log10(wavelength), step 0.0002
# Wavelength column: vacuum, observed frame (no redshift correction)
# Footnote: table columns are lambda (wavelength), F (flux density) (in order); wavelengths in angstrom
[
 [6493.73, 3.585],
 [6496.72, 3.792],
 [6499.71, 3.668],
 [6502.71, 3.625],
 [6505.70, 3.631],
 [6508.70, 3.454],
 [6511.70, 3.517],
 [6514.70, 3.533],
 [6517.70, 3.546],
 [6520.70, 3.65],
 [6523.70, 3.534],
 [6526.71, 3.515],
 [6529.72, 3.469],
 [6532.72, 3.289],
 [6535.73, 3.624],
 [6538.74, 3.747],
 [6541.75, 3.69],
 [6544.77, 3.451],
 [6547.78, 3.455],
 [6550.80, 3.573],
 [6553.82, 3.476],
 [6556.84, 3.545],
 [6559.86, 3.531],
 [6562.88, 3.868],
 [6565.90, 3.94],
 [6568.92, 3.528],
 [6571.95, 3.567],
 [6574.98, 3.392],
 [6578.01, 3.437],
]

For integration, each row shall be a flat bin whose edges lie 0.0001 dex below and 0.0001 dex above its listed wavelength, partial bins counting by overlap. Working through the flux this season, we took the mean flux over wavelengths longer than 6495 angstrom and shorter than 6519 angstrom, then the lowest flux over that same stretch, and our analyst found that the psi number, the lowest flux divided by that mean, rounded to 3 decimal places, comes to 0.961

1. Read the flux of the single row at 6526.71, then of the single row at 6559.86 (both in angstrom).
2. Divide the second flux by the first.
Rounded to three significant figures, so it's 1.00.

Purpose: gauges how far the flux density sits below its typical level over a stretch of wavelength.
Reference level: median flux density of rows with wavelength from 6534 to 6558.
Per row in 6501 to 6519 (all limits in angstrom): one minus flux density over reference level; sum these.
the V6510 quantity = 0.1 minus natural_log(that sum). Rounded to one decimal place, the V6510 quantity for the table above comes 4.4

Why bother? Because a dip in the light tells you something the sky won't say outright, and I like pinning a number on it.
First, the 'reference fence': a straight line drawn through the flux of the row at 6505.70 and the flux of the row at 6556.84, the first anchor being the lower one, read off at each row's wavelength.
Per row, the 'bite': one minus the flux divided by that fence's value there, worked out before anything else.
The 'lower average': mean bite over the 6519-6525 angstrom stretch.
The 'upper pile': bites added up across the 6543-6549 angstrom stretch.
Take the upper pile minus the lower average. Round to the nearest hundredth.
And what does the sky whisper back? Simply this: 0.06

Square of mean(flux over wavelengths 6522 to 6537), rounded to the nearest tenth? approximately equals 12.2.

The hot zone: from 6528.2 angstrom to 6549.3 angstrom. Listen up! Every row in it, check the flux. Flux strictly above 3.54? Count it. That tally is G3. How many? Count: 3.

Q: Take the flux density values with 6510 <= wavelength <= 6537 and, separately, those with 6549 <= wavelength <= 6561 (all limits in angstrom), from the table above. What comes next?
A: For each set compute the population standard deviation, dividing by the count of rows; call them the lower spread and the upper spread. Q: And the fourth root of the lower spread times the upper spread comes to 0.242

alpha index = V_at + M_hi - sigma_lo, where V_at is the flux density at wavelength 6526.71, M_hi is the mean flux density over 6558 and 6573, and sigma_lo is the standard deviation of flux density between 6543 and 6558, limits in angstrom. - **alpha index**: 7.15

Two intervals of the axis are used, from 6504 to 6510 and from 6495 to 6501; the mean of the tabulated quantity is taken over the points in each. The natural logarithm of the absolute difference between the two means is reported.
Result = -1.7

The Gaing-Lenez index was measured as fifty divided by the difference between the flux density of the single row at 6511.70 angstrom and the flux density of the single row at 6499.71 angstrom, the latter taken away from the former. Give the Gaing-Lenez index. -331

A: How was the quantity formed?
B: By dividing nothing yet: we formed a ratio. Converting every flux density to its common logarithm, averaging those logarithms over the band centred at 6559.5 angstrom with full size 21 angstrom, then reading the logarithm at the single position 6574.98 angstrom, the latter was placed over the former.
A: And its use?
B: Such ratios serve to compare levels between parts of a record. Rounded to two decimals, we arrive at 0.95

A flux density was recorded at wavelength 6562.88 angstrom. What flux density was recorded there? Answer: 3.868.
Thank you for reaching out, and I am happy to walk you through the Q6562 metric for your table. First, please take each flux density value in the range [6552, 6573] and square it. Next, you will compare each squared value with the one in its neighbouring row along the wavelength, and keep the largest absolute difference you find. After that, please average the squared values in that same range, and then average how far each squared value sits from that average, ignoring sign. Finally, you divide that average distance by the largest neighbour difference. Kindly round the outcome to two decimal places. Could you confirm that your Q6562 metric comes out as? 0.37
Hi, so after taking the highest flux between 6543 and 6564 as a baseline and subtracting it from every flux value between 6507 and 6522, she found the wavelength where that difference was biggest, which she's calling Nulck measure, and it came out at 6520.70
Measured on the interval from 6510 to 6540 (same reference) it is 6538.74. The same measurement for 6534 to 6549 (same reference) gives 6538.74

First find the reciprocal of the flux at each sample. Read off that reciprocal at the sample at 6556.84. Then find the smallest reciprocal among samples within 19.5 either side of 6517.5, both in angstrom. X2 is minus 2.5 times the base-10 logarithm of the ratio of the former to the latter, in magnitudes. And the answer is -0.037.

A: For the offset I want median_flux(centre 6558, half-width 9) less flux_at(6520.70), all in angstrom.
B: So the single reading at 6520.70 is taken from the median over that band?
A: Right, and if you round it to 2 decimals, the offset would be -0.09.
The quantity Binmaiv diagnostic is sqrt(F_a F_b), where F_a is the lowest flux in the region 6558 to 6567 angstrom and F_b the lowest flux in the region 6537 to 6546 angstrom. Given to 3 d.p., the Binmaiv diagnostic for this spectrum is 3.491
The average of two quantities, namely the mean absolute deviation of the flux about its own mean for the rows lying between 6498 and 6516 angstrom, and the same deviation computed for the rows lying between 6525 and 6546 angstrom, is 0.098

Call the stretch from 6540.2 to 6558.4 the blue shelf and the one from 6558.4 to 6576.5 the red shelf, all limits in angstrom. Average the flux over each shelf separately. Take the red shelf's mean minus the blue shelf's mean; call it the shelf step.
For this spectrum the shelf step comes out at 0.11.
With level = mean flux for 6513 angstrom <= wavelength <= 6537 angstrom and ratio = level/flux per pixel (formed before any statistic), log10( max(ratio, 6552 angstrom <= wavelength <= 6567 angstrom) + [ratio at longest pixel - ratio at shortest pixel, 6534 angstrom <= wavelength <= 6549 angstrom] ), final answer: 0.025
